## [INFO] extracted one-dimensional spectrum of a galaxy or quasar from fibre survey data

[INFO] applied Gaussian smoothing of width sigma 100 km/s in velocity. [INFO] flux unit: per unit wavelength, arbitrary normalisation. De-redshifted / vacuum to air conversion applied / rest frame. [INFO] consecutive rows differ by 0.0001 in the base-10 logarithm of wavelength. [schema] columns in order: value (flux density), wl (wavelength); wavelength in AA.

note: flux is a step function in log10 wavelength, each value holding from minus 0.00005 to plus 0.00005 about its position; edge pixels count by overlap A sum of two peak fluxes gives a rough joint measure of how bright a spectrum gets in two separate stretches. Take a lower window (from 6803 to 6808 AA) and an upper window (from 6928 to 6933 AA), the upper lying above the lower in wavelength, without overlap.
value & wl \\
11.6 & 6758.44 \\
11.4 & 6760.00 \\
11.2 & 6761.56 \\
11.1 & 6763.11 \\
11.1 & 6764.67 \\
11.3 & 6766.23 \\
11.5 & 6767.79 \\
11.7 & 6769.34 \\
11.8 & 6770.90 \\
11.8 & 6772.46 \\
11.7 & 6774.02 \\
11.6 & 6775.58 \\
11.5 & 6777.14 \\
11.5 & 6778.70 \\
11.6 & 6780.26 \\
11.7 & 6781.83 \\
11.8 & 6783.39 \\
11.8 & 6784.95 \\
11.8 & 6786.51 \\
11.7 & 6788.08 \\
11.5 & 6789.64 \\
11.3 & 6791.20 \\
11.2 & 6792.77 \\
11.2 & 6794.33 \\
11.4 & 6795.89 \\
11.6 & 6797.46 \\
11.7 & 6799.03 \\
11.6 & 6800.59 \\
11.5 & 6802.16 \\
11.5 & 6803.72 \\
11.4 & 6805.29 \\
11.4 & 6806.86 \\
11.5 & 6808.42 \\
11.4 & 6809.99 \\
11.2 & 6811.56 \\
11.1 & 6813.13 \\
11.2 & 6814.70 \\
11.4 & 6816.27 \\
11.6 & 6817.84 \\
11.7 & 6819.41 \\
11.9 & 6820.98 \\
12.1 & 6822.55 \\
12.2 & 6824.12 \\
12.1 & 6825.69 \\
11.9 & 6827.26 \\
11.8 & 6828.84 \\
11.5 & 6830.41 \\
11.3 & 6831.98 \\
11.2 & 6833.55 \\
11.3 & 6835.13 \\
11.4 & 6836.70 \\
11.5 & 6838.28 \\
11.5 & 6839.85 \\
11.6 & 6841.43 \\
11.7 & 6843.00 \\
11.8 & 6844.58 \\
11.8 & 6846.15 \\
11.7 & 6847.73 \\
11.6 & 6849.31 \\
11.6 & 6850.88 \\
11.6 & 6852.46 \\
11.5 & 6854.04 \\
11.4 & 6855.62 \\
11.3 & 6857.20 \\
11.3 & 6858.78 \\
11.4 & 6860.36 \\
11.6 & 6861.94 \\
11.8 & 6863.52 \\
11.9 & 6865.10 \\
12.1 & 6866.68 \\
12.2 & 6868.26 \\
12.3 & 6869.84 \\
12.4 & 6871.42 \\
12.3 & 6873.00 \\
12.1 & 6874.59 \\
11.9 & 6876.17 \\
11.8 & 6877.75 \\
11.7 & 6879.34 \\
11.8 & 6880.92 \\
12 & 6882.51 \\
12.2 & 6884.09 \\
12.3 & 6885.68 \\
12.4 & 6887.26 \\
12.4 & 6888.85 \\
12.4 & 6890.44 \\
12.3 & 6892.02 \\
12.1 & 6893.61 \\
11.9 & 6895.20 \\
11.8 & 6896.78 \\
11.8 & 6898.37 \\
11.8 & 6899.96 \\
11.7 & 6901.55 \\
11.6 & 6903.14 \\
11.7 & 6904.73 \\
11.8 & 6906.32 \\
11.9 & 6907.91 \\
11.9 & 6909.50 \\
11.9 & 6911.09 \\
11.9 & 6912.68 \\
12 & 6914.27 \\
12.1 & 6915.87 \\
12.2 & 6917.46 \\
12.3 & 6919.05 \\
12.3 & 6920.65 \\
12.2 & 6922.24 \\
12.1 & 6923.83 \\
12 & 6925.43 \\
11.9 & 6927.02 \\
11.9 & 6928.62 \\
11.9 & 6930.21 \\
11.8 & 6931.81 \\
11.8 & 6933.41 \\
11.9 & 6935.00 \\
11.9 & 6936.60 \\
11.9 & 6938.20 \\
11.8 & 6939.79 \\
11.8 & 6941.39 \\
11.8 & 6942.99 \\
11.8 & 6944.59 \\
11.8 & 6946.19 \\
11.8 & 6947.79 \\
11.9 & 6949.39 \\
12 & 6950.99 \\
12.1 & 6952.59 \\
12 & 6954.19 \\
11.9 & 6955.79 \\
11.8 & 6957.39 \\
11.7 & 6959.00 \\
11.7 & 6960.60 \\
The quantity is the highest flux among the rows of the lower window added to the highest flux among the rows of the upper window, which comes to 23.4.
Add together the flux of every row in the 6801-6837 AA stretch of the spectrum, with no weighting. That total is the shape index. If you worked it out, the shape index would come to 266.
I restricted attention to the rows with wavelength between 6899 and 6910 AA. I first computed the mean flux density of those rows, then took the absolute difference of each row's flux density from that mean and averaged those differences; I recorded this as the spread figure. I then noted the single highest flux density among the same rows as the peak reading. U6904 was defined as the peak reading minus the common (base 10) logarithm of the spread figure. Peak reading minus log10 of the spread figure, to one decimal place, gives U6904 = 12.9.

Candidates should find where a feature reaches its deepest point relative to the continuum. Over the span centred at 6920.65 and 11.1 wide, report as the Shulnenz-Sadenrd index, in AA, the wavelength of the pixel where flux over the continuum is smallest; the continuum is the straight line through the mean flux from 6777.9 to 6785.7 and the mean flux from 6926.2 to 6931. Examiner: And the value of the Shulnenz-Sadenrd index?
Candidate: 6925.43 AA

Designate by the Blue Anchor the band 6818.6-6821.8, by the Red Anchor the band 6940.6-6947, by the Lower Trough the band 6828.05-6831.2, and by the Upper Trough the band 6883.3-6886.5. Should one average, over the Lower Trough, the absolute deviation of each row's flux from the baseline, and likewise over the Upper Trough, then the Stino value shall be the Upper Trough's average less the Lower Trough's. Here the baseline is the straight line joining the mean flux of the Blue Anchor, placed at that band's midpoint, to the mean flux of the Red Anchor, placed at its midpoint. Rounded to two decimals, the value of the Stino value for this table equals 0.30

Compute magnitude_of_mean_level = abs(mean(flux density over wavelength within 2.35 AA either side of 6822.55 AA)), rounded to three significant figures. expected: 12.1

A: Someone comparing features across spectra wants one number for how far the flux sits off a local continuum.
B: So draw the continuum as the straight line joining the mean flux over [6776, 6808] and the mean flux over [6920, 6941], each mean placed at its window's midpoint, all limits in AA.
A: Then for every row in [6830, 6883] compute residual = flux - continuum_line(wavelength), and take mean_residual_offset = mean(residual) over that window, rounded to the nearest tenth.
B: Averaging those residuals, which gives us 0.0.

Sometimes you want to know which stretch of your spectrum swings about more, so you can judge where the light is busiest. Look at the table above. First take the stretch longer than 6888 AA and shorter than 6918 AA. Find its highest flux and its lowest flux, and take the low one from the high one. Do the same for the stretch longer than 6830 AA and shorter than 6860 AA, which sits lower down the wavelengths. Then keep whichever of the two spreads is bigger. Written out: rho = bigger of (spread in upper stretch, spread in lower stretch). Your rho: 0.80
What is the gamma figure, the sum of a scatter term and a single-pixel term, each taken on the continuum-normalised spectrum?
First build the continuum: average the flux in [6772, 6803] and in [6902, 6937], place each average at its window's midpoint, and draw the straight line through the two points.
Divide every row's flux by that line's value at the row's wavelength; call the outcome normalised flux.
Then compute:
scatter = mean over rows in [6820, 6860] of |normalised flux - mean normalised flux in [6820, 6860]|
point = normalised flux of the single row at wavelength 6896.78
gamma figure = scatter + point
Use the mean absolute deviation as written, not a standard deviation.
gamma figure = 1.01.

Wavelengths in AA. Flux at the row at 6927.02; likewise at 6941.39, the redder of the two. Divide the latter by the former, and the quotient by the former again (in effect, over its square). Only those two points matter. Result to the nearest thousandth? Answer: 0.083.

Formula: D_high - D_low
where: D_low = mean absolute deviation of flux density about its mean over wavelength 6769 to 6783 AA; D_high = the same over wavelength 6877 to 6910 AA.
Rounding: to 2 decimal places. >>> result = 0.13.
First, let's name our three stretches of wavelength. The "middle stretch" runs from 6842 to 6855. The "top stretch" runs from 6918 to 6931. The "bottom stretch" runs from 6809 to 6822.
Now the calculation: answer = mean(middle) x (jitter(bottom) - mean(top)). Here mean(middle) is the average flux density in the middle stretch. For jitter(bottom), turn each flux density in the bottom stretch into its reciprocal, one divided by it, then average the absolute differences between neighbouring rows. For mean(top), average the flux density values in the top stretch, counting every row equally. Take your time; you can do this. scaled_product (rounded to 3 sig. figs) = -141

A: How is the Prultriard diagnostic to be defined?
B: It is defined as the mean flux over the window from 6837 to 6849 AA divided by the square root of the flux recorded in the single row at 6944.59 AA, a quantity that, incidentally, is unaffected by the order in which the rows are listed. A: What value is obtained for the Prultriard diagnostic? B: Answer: 3.39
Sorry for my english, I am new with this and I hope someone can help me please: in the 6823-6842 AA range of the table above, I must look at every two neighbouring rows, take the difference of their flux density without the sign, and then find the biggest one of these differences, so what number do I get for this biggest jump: 0.30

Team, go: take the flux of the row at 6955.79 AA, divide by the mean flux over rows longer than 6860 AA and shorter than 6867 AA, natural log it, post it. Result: 0.012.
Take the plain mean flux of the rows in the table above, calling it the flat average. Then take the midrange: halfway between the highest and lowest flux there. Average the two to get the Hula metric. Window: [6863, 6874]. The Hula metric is 12.1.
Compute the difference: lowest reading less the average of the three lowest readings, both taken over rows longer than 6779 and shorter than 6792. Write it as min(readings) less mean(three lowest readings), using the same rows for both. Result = -0.17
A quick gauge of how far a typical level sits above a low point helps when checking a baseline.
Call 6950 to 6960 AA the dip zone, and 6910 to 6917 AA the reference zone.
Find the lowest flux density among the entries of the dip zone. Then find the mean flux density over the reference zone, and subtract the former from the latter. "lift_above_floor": 0.3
